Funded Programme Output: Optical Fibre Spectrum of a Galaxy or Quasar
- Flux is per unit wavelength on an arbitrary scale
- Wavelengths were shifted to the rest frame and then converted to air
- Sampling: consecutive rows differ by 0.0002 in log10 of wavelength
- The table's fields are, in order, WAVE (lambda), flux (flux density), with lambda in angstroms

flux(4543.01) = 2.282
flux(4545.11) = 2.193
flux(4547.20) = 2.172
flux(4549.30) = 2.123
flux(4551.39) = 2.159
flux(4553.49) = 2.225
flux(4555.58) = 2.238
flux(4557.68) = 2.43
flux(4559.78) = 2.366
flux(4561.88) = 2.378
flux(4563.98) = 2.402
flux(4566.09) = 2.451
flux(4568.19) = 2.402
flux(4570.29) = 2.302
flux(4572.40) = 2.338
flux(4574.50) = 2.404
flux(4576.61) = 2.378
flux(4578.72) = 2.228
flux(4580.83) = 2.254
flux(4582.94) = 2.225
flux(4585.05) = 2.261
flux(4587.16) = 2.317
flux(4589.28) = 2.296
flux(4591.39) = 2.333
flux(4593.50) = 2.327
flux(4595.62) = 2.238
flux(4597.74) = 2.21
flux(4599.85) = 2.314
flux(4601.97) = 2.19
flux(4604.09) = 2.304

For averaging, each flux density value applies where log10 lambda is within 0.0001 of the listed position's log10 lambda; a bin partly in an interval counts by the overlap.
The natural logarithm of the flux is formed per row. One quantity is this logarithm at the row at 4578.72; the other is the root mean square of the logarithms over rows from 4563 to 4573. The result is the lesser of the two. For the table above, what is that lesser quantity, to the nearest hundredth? 0.80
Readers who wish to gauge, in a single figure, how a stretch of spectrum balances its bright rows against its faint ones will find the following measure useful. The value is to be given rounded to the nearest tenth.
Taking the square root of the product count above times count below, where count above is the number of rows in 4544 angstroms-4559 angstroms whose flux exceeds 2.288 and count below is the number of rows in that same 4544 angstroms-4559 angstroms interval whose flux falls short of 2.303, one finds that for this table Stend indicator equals 2.4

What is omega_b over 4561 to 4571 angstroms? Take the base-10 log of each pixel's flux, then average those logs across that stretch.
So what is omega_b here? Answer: 0.378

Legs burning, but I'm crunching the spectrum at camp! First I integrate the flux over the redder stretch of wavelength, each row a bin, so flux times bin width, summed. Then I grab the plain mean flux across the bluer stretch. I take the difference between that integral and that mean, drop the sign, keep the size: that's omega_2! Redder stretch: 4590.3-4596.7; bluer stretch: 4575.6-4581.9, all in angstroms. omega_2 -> 12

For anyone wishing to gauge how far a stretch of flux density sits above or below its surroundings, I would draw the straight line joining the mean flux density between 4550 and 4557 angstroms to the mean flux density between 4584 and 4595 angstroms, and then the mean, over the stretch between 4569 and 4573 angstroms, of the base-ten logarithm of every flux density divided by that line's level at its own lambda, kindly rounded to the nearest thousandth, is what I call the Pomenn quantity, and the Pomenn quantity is 0.012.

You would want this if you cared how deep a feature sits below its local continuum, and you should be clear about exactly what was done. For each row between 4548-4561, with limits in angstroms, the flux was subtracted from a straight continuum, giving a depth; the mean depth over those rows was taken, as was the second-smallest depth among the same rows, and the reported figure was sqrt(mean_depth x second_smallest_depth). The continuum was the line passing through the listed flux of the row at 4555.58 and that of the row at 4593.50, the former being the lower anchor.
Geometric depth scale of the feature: 0.050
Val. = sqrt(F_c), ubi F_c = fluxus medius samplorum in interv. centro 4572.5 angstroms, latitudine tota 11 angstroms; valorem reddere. 1.54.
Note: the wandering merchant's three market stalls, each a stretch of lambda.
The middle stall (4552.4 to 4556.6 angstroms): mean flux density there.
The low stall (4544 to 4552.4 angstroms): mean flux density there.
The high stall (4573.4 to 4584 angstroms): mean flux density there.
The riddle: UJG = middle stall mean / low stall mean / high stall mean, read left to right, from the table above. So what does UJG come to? 0.449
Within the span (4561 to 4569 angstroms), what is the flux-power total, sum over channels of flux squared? 23.2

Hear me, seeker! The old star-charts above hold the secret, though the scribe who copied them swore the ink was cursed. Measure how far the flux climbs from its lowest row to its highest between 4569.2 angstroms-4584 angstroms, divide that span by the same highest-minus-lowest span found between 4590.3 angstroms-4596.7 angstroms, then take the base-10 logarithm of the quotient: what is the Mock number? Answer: 0.28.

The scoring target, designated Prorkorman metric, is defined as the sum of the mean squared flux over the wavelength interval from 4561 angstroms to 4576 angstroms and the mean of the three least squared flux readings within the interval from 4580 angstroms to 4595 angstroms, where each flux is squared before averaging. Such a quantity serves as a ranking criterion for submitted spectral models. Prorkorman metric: 10.7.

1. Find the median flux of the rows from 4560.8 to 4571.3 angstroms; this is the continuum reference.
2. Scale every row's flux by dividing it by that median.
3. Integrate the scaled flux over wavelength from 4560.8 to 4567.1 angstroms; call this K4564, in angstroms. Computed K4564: 6.3 angstroms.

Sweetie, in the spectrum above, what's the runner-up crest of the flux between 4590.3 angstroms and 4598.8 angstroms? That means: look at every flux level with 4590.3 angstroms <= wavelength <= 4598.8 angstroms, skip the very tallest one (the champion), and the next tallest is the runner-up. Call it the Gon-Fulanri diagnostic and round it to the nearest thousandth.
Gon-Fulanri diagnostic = 2.327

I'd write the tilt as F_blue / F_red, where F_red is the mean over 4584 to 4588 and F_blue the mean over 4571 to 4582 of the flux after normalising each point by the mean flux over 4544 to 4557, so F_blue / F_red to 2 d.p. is 1.01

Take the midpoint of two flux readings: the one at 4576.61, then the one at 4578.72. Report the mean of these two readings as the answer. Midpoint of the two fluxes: 2.303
